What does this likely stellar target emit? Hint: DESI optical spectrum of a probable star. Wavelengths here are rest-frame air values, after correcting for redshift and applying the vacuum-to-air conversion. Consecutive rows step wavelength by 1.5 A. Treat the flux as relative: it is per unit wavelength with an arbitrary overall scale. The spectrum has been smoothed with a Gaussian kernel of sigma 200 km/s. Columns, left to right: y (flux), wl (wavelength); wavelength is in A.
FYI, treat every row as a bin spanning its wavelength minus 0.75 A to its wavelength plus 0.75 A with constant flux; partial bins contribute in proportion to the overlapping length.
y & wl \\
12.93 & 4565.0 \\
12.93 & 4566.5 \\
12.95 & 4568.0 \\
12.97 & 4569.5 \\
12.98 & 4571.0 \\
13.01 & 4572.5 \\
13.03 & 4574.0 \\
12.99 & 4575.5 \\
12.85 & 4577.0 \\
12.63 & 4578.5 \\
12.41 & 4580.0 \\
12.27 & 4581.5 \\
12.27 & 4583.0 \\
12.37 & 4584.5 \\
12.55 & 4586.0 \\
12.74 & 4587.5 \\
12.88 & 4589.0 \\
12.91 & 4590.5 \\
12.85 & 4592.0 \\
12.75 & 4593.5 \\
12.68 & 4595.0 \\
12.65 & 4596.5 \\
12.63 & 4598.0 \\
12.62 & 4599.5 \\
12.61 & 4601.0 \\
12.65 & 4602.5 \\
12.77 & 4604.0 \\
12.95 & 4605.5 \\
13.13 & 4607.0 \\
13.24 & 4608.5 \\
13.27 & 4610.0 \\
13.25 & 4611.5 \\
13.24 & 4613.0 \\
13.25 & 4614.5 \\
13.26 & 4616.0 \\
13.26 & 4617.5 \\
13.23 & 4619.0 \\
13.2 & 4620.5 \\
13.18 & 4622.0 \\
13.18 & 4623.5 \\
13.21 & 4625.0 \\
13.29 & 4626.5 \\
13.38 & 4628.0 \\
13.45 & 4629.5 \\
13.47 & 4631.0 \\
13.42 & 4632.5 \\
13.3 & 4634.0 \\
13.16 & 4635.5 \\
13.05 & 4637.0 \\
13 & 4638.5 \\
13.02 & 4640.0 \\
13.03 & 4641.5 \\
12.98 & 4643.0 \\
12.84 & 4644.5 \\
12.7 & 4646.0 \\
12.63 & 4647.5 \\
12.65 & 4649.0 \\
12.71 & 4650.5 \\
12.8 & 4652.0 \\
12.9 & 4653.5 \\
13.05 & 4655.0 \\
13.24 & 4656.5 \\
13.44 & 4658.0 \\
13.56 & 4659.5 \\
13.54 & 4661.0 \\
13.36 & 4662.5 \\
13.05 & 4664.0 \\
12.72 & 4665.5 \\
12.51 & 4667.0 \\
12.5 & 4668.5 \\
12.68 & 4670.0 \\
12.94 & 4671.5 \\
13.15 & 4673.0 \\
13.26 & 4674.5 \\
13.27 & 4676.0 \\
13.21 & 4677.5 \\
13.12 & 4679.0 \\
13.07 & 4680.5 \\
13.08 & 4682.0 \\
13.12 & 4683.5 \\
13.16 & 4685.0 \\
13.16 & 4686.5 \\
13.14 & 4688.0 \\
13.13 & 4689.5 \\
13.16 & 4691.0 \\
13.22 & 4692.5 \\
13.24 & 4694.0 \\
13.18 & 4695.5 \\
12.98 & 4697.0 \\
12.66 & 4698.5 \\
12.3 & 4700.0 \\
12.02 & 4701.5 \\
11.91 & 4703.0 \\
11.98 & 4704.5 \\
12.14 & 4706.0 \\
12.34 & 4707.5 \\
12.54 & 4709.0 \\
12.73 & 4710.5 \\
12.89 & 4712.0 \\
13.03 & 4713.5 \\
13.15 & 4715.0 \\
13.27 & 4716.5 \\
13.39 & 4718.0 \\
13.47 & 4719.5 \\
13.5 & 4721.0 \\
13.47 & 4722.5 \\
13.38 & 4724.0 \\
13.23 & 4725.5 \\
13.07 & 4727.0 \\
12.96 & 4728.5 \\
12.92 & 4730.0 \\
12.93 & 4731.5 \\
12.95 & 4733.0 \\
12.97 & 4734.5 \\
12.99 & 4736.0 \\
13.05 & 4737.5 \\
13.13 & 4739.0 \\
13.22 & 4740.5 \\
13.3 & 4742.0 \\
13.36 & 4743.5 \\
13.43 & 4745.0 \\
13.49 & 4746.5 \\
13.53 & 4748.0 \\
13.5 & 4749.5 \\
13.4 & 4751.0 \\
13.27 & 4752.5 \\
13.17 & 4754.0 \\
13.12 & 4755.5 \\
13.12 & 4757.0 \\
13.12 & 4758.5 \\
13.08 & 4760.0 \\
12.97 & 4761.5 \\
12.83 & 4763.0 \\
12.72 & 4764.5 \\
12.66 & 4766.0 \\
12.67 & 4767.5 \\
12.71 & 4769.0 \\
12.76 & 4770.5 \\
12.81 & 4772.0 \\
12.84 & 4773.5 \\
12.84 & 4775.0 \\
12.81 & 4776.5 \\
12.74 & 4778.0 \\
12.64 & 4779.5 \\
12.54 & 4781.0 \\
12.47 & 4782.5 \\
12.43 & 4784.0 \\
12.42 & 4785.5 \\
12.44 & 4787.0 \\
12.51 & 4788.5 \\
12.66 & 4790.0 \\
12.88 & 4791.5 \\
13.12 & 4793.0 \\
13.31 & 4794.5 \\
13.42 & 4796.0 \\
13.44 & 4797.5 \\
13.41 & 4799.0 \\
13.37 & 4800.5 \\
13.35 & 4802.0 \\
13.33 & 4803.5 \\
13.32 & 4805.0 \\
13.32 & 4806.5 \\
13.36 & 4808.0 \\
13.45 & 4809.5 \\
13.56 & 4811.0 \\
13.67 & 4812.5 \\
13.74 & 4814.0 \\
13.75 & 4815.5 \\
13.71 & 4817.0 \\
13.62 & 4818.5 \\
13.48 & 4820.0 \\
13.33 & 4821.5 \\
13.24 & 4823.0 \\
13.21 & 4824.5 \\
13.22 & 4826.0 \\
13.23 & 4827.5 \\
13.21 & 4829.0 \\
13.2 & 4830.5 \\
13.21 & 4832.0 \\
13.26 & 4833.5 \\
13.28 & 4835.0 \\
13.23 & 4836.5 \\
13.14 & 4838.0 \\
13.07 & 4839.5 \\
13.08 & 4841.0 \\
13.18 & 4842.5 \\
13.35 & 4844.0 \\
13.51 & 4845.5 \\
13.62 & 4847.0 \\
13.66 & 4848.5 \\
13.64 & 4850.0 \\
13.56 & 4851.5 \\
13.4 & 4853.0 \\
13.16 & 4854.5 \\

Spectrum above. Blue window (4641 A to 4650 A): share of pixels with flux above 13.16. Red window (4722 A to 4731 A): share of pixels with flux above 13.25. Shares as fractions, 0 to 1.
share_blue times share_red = 0.000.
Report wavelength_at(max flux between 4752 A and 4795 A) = 4794.5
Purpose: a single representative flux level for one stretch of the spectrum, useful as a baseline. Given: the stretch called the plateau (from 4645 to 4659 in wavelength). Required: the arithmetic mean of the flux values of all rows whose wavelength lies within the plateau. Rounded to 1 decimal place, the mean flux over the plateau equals 12.9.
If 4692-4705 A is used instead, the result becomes 12.6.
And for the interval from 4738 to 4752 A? 13.4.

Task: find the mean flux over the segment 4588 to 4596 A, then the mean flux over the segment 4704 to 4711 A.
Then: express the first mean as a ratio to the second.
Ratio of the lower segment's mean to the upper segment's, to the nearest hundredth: 1.04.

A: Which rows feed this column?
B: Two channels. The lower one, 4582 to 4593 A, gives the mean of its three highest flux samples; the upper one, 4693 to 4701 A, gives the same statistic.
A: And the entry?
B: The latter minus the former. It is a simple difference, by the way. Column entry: 0.25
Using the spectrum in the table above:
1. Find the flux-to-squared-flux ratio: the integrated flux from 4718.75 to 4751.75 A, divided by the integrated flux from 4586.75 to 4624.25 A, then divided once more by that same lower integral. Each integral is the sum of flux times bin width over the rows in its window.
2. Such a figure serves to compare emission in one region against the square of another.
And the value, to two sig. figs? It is 0.0018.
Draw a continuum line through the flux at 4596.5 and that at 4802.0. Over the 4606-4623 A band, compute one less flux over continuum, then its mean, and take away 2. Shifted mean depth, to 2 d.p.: -2.04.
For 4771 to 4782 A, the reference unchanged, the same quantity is -1.96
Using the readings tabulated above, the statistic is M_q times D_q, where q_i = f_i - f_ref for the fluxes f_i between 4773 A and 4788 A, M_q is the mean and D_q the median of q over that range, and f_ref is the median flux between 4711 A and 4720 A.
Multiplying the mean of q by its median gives 0.37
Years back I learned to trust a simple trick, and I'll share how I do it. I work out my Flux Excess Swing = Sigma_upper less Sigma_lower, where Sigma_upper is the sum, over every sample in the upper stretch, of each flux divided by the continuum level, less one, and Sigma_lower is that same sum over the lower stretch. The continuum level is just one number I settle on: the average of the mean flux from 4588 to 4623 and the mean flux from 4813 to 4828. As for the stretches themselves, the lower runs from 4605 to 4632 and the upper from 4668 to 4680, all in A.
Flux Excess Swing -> -0.16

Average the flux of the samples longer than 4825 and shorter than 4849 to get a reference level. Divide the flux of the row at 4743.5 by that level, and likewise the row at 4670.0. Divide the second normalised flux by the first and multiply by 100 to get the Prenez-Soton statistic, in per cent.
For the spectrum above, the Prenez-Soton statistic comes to 95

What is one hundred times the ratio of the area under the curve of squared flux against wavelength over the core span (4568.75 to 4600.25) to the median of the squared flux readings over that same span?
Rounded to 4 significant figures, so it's 3139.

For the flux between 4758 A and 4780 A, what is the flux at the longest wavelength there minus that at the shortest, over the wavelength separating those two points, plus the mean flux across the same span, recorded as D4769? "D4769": 12.79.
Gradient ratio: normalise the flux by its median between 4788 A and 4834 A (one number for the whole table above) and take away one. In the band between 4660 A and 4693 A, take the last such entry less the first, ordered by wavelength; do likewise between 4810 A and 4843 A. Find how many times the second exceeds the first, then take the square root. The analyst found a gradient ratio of 1.1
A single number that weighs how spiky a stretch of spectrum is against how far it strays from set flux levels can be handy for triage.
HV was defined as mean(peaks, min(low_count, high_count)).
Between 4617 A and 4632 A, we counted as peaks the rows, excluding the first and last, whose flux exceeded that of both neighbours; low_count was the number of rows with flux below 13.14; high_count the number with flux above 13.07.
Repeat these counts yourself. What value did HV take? 0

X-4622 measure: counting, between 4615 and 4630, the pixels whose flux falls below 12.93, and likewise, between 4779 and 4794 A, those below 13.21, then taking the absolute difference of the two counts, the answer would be 10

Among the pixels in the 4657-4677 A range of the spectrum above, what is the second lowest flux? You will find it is 12.51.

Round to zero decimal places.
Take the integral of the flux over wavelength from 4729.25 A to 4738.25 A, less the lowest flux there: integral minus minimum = 104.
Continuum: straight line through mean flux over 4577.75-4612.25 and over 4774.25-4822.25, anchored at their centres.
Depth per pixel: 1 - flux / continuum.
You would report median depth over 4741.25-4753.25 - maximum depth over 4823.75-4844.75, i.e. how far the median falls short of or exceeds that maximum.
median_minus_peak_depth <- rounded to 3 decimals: -0.040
